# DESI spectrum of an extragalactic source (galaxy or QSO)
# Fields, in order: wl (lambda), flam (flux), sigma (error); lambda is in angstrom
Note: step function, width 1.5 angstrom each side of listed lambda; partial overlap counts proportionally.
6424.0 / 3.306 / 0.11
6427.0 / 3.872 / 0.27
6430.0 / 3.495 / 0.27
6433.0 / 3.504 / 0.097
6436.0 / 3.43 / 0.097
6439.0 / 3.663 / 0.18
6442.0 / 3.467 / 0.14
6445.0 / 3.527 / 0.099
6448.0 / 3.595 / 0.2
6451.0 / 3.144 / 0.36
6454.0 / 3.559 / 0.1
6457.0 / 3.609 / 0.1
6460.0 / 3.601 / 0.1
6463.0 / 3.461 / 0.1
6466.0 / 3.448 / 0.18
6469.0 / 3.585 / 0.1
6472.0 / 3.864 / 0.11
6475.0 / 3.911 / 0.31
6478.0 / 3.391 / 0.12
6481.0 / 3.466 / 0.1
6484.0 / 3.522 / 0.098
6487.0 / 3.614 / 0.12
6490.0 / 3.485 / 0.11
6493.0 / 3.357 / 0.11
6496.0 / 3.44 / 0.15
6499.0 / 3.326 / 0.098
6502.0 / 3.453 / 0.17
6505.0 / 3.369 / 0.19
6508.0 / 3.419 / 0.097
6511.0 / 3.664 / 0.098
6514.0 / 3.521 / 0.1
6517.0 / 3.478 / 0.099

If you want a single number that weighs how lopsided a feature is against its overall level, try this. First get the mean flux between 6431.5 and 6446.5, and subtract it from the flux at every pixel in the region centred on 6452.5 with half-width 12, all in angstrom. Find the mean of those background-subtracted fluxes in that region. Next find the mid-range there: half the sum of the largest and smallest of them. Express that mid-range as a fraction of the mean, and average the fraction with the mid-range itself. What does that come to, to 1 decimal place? 3.0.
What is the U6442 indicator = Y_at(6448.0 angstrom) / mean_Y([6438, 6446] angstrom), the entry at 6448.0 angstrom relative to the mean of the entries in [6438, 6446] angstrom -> 1.01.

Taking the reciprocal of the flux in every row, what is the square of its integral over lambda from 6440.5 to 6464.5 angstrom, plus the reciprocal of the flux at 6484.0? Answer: 47.60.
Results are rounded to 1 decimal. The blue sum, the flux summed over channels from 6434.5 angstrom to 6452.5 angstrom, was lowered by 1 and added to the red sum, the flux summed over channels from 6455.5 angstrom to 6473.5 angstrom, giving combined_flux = 41.4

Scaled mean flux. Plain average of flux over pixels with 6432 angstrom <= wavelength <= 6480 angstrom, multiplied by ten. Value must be 35.47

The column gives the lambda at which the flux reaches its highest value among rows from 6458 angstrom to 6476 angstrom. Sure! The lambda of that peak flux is 6475.0 angstrom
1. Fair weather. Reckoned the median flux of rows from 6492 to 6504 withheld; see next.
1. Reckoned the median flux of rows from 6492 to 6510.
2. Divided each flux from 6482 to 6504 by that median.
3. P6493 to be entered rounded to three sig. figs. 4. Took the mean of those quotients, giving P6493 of 1.02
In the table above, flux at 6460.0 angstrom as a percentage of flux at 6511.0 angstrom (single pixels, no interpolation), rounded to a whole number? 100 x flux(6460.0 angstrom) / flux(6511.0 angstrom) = 98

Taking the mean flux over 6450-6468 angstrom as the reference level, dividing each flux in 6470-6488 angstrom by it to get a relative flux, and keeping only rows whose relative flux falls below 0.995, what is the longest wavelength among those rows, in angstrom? 6478.0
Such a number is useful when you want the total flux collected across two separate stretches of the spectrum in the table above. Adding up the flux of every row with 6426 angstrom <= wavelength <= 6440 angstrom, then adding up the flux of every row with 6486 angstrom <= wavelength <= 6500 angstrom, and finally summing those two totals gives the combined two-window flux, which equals 35.2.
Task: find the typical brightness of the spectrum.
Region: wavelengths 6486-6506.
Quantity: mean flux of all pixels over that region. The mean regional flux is 3.43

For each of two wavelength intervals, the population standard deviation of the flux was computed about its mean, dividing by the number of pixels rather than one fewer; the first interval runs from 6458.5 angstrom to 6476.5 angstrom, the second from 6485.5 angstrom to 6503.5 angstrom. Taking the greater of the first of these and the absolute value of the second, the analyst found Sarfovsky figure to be 0.181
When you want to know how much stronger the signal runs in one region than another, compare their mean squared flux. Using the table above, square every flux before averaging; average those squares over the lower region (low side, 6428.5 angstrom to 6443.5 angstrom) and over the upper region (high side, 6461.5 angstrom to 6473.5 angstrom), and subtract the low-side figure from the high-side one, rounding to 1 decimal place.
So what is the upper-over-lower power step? 0.6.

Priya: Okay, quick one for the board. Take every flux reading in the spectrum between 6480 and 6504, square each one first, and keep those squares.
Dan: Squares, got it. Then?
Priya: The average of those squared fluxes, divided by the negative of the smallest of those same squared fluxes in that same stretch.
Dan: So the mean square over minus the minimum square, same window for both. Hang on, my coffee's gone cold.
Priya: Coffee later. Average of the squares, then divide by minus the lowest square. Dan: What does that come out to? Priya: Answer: -1.08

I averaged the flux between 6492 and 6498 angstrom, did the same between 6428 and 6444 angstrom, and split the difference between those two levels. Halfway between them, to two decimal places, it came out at 3.46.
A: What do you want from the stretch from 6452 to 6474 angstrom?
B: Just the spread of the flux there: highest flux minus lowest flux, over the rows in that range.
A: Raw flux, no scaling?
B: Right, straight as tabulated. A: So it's 0.42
